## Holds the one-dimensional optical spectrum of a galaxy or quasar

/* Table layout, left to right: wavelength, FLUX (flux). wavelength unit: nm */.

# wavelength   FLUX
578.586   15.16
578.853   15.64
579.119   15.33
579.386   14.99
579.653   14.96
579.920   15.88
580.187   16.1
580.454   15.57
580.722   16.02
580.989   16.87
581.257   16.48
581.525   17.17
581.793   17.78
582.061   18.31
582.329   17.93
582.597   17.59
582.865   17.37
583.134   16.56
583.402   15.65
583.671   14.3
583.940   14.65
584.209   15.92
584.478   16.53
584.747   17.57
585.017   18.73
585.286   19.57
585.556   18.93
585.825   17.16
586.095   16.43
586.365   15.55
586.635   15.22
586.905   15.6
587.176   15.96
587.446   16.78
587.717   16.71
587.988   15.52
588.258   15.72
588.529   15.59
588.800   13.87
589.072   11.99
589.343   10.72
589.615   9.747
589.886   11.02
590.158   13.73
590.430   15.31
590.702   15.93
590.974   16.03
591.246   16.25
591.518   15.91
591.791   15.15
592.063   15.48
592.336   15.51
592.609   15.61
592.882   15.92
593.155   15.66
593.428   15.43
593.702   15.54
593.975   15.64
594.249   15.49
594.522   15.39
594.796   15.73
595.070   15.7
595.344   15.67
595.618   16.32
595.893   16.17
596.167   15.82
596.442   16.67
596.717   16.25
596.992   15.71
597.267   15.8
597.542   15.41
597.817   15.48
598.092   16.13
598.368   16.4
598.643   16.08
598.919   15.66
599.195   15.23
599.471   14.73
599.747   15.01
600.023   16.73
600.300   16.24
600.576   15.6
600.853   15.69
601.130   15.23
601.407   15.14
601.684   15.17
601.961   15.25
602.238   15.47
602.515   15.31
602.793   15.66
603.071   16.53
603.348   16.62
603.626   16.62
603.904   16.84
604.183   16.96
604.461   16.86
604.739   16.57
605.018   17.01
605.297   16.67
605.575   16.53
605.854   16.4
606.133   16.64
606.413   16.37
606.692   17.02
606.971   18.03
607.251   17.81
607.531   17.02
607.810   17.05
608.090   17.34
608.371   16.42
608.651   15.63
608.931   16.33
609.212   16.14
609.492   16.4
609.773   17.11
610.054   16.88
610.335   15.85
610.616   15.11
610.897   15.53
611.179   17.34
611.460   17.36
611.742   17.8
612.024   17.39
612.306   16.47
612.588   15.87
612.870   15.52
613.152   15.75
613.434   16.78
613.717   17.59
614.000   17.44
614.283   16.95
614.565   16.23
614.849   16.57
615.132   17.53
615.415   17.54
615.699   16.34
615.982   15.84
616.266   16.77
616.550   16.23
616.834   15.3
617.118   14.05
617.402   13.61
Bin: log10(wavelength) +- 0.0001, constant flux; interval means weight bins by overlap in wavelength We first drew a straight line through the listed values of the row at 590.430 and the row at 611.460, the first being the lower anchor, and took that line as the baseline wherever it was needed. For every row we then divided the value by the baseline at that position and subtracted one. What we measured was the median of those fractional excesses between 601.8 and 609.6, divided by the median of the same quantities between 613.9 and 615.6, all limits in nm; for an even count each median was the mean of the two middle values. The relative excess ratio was 0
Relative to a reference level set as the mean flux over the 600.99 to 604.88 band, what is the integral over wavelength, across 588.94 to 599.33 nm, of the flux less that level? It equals -8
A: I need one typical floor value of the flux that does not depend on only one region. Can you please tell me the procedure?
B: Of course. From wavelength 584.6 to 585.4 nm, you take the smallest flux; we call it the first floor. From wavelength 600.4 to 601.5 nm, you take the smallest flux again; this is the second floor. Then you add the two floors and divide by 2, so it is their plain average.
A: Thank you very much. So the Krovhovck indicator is 16.4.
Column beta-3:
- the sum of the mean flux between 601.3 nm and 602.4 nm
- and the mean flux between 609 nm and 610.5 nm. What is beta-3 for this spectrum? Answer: 31.7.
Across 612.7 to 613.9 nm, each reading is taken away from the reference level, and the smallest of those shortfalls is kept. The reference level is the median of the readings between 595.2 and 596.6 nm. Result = -1.4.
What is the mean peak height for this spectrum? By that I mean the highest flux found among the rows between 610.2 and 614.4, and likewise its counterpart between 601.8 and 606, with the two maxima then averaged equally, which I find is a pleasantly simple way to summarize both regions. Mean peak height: 17.4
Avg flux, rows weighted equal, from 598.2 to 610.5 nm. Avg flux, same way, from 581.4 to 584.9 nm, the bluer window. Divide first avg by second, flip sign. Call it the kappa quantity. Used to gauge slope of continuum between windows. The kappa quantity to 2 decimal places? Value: -0.97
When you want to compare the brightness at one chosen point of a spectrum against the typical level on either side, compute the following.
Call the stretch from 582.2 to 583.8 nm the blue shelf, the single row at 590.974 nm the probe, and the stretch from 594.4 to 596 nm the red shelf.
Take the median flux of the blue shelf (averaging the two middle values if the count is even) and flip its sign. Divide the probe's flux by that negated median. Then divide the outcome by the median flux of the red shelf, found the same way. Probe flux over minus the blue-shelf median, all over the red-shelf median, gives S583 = -0.0601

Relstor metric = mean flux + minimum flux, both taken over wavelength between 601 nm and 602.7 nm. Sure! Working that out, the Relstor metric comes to 30.4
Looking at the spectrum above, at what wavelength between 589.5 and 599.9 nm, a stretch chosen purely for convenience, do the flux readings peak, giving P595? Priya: 596.442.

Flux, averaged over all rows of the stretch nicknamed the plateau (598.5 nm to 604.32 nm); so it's 15.8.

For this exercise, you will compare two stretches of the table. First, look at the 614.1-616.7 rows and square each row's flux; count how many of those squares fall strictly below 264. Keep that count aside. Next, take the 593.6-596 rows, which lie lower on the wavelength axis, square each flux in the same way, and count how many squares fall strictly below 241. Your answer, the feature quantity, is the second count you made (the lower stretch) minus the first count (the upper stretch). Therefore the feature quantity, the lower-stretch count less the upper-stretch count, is -1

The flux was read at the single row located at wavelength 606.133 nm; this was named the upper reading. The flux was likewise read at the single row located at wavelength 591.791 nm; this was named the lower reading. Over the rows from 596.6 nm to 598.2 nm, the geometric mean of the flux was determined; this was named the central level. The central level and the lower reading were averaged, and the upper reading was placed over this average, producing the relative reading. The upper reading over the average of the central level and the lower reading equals 1.08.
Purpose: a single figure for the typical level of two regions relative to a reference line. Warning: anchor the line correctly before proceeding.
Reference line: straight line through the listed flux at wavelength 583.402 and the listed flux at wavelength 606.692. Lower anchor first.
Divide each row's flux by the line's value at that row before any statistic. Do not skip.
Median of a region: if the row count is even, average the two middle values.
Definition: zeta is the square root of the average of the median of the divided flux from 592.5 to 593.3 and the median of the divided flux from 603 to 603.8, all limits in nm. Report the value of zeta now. 0.988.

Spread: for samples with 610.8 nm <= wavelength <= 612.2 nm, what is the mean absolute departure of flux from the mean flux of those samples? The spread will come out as 0.6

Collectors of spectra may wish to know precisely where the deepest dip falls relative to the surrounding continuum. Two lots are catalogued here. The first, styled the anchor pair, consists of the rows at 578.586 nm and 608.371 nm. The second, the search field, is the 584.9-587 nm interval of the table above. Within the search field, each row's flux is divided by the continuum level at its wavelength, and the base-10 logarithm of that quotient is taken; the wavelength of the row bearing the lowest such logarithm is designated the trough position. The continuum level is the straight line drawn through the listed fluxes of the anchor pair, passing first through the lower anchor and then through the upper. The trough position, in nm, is 586.635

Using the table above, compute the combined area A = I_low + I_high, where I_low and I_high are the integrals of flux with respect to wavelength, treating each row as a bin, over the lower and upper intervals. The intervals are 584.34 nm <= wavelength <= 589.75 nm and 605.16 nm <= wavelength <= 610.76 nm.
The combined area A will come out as 178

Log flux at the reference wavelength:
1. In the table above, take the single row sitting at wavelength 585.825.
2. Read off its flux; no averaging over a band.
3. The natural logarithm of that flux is 2.84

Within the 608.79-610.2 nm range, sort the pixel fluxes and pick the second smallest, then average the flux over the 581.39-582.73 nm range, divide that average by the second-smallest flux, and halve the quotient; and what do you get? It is 0.54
